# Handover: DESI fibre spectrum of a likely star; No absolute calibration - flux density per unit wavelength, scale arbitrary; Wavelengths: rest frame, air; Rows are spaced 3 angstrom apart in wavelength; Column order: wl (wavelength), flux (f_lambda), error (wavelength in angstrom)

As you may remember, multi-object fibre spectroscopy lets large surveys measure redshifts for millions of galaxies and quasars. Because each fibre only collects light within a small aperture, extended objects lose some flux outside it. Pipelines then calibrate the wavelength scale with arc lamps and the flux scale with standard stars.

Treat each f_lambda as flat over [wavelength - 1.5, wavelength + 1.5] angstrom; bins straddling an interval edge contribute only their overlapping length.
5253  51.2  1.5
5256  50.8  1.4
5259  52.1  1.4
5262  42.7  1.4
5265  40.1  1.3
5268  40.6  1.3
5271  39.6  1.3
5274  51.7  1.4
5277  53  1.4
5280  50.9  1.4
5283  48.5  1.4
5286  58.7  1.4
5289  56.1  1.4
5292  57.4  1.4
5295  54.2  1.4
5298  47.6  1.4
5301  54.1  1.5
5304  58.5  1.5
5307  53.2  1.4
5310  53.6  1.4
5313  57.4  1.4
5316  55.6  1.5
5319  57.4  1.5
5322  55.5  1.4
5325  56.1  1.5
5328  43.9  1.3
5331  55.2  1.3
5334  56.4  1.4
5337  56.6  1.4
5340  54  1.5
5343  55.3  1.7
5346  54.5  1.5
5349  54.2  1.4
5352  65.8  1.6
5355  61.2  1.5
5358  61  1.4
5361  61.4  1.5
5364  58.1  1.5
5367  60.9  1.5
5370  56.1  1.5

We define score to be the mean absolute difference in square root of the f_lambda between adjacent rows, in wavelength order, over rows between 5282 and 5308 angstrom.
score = 0.34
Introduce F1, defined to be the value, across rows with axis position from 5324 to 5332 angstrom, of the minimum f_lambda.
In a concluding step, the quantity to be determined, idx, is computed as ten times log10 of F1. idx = 16.4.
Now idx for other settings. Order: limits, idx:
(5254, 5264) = 16.3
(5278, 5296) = 16.9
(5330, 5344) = 17.3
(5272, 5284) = 16.9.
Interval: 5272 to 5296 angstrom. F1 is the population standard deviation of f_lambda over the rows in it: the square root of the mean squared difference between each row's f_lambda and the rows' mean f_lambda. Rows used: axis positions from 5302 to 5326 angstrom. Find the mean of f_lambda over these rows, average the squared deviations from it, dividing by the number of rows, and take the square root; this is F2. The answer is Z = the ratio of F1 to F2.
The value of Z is 1.9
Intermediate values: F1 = 3.2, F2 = 1.7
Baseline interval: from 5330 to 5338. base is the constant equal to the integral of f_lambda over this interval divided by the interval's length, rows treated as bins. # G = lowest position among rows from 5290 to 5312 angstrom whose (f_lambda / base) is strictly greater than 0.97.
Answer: 5292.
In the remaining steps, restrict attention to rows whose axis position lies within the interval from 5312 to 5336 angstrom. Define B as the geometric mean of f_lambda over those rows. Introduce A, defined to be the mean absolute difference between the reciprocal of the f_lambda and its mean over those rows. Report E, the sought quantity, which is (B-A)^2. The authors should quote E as 2971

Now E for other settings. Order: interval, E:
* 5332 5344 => 3087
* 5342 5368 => 3486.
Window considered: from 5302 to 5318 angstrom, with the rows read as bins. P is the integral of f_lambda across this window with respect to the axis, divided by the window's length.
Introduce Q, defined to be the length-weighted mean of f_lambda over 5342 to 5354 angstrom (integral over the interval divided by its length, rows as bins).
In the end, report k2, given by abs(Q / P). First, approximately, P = 55.7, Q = 57.7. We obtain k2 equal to 1.04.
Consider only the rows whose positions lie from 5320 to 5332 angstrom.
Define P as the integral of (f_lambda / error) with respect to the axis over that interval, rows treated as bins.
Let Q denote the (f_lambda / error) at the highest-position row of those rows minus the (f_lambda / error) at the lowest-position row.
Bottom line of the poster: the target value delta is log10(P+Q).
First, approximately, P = 458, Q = 2.8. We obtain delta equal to 2.66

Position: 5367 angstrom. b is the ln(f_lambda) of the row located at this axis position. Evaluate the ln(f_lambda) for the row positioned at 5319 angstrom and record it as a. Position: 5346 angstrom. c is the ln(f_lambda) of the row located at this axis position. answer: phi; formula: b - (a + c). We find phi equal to -3.94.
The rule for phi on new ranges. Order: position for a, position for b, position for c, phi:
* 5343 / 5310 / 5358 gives -4.14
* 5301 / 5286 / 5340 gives -3.91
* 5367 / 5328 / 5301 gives -4.32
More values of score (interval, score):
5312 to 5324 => 0.12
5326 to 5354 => 0.25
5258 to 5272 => 0.25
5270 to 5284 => 0.33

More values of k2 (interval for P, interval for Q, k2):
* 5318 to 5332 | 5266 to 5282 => 0.88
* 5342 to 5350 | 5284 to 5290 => 1.04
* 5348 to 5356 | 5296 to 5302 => 0.84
